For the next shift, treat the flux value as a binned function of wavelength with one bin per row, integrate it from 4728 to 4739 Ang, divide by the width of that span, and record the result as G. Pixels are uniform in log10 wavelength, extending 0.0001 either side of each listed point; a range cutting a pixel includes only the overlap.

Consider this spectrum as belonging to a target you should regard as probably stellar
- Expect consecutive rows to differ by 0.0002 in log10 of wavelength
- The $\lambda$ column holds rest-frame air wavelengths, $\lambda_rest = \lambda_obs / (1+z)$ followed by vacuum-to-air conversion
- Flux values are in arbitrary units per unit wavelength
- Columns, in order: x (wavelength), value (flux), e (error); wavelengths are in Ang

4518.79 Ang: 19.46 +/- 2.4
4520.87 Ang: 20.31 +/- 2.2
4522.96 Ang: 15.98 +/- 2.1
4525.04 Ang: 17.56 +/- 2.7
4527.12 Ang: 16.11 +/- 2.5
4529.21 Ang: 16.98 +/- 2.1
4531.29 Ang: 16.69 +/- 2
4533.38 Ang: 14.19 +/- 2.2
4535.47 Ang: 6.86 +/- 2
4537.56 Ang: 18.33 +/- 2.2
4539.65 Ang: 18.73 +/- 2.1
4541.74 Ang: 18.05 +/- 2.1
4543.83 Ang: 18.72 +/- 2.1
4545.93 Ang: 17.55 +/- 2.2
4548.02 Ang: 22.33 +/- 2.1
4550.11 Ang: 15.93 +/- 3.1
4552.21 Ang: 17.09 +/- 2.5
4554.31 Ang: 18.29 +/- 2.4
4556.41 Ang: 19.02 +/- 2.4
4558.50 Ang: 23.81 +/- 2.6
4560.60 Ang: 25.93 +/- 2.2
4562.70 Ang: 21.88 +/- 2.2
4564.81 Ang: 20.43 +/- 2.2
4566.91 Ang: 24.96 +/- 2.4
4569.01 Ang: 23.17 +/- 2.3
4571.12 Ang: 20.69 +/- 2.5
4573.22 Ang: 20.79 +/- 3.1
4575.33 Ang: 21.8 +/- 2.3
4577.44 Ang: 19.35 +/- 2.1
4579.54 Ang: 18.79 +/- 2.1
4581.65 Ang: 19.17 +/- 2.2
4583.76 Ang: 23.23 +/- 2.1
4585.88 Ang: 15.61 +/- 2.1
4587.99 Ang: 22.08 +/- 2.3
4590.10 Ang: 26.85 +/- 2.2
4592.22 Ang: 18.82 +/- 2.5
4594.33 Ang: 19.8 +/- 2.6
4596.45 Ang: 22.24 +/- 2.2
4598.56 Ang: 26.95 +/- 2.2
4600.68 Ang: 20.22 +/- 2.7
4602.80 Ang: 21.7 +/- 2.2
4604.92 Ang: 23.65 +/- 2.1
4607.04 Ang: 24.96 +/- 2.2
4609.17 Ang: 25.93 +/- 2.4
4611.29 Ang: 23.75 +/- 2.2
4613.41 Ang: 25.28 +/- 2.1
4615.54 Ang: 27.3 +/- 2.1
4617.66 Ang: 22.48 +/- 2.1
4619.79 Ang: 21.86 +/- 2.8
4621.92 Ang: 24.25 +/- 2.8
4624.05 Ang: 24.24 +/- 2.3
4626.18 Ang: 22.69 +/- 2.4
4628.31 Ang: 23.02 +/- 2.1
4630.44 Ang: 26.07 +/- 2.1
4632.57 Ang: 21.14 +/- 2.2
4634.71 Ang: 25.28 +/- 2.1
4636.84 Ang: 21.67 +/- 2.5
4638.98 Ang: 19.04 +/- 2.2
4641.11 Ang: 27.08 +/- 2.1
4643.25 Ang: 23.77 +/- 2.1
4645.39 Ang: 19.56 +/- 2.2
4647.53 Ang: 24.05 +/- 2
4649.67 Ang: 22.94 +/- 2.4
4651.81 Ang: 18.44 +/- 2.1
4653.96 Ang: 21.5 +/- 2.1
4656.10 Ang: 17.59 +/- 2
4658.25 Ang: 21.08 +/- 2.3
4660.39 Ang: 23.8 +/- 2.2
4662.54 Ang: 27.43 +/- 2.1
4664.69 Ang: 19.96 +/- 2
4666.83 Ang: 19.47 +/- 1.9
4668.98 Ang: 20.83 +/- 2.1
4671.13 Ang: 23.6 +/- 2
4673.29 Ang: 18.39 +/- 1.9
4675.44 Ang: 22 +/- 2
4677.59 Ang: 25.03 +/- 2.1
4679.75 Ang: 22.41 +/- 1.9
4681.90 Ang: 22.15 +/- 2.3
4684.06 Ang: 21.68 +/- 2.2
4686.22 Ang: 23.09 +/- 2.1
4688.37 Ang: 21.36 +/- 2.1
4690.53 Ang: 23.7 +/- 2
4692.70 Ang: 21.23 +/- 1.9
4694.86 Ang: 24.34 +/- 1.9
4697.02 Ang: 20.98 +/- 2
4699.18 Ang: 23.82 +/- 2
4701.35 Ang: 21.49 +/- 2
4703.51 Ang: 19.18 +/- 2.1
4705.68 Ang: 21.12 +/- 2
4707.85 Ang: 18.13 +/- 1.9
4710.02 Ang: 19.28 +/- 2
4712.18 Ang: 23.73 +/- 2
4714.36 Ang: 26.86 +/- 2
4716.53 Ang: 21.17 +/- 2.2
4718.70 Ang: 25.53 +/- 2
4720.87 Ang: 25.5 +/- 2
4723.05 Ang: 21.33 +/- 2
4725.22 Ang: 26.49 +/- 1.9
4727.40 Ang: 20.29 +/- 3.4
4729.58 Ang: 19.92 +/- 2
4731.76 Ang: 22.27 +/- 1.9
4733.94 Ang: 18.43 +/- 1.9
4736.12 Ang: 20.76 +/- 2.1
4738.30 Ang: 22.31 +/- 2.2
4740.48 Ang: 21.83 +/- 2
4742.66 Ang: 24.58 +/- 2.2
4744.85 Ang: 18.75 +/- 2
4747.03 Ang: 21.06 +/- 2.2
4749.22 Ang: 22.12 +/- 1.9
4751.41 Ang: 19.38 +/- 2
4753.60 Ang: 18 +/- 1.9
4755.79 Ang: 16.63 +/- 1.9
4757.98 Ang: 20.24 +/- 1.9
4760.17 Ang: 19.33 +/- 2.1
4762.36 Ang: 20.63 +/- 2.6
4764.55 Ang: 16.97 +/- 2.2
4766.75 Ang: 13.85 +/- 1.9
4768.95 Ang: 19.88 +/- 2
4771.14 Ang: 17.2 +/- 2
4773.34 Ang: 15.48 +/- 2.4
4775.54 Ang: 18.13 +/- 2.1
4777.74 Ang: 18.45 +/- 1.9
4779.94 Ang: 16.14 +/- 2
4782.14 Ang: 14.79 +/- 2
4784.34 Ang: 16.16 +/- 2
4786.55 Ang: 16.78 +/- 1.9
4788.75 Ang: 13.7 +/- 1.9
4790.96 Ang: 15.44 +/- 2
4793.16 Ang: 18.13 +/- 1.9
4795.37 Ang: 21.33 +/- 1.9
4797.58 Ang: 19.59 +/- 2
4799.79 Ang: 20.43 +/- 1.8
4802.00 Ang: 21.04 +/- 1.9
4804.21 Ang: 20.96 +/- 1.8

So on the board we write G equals 20.7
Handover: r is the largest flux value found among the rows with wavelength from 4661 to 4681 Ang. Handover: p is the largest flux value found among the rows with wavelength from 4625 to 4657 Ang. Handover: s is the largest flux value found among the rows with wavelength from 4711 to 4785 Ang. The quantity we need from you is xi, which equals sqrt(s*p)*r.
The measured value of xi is 740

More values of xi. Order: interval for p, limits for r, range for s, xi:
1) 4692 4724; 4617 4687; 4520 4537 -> 641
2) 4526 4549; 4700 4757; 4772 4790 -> 545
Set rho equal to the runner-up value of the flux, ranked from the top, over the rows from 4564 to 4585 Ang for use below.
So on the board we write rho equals 23.23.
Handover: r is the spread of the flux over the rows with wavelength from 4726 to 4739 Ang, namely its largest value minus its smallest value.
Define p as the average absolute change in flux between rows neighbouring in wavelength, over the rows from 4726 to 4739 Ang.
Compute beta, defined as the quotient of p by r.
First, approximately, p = 2.09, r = 4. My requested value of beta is 0.54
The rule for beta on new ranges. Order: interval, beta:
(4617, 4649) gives 0.38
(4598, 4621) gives 0.33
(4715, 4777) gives 0.22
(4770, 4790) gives 0.35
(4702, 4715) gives 0.31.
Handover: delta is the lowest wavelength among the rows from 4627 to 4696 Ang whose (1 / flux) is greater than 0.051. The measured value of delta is 4638.98 Ang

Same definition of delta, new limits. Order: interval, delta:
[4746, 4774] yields 4751.41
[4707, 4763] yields 4707.85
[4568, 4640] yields 4577.44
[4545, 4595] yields 4545.93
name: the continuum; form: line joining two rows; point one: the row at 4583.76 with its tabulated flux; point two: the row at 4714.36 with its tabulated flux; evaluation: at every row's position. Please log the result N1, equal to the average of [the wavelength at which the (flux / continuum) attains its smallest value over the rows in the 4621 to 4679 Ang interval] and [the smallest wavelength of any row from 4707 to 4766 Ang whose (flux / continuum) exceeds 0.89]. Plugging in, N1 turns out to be 4685.2 Ang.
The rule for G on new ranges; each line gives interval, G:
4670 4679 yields 22.2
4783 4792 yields 15.5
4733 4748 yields 21.1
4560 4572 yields 22.7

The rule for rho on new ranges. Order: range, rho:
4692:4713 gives 23.82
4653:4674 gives 23.8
